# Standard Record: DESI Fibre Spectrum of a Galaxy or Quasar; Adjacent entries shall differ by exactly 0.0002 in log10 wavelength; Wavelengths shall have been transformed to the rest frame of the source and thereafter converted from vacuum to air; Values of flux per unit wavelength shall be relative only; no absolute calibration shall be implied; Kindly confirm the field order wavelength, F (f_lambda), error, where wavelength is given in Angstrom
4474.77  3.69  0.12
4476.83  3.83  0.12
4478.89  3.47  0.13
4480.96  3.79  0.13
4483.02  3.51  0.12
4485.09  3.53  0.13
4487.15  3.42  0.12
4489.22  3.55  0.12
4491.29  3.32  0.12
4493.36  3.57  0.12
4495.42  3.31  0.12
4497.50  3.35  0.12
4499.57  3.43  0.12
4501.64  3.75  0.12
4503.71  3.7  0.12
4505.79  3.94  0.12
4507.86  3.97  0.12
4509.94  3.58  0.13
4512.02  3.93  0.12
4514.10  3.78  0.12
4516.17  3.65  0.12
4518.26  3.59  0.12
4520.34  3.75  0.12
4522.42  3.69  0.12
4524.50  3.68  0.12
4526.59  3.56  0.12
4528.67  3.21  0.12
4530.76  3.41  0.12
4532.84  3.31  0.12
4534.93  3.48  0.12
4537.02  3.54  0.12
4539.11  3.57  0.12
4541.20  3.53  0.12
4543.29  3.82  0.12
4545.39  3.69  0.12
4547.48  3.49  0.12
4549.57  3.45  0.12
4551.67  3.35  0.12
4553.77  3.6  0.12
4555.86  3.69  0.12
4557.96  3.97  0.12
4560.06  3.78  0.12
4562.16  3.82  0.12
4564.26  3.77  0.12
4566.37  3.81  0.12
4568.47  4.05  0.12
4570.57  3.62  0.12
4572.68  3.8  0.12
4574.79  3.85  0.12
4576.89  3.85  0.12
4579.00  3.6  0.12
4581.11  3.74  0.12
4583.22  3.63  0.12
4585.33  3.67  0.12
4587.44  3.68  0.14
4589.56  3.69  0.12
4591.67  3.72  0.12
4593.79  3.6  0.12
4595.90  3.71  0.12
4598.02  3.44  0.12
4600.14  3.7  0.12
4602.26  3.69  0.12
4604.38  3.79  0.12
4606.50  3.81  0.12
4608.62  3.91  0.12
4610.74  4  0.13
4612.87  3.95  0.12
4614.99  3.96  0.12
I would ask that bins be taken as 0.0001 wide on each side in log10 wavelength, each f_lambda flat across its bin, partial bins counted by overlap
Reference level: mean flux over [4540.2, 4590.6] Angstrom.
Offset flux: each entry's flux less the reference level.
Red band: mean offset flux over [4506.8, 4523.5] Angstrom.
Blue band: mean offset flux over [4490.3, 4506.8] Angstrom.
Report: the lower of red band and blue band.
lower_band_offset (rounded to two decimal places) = -0.16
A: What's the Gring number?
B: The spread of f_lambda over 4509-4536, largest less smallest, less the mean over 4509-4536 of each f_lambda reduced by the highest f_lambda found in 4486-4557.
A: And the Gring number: 1.10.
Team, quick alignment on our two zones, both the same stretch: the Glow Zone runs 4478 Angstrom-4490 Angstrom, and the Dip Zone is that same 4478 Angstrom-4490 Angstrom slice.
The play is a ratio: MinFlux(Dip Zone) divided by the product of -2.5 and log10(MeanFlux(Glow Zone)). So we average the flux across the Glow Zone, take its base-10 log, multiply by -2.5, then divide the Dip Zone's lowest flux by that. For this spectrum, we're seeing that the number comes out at -2.49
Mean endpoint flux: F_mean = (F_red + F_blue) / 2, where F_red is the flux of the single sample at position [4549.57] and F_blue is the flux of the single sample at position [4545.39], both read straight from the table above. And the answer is 3.57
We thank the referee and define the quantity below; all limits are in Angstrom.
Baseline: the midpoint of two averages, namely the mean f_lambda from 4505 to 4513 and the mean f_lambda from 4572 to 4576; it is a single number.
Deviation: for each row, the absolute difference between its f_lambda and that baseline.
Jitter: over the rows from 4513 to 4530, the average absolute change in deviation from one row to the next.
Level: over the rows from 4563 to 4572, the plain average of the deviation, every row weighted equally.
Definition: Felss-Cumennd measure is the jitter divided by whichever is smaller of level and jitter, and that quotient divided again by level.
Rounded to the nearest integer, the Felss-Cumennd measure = 8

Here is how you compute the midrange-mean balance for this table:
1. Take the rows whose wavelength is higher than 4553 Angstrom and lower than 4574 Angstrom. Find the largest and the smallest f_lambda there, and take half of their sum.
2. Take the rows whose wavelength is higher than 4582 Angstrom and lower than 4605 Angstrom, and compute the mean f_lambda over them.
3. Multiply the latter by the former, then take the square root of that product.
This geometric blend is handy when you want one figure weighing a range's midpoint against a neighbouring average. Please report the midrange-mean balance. 3.74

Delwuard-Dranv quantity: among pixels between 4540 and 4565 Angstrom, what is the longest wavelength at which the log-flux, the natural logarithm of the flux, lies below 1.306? 4555.86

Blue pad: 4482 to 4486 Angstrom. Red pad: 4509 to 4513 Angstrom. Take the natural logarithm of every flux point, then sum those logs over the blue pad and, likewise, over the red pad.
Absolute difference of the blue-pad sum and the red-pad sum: 0.127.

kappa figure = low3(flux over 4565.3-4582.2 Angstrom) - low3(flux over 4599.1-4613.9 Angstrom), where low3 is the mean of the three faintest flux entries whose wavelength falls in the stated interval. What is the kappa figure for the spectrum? -0.07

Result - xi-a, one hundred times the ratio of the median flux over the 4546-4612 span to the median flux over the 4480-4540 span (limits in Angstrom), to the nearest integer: 104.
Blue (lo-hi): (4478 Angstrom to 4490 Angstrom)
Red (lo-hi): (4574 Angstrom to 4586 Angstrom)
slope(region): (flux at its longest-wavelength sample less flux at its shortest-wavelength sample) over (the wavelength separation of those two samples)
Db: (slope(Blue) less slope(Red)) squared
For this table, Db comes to 0.0006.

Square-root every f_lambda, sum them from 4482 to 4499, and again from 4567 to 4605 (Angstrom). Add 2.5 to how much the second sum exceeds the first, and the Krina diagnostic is 22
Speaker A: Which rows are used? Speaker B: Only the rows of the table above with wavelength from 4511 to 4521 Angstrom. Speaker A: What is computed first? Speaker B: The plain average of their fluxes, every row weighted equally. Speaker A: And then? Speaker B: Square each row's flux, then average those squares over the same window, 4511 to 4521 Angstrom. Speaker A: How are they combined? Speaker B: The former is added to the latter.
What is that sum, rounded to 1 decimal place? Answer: 17.7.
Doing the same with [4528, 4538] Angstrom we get 14.9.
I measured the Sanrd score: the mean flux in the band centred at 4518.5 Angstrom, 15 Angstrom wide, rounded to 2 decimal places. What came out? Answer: 3.72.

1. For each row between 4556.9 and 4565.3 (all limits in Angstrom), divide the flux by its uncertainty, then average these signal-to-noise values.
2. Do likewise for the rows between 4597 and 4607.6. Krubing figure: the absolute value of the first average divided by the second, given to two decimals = 1.04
